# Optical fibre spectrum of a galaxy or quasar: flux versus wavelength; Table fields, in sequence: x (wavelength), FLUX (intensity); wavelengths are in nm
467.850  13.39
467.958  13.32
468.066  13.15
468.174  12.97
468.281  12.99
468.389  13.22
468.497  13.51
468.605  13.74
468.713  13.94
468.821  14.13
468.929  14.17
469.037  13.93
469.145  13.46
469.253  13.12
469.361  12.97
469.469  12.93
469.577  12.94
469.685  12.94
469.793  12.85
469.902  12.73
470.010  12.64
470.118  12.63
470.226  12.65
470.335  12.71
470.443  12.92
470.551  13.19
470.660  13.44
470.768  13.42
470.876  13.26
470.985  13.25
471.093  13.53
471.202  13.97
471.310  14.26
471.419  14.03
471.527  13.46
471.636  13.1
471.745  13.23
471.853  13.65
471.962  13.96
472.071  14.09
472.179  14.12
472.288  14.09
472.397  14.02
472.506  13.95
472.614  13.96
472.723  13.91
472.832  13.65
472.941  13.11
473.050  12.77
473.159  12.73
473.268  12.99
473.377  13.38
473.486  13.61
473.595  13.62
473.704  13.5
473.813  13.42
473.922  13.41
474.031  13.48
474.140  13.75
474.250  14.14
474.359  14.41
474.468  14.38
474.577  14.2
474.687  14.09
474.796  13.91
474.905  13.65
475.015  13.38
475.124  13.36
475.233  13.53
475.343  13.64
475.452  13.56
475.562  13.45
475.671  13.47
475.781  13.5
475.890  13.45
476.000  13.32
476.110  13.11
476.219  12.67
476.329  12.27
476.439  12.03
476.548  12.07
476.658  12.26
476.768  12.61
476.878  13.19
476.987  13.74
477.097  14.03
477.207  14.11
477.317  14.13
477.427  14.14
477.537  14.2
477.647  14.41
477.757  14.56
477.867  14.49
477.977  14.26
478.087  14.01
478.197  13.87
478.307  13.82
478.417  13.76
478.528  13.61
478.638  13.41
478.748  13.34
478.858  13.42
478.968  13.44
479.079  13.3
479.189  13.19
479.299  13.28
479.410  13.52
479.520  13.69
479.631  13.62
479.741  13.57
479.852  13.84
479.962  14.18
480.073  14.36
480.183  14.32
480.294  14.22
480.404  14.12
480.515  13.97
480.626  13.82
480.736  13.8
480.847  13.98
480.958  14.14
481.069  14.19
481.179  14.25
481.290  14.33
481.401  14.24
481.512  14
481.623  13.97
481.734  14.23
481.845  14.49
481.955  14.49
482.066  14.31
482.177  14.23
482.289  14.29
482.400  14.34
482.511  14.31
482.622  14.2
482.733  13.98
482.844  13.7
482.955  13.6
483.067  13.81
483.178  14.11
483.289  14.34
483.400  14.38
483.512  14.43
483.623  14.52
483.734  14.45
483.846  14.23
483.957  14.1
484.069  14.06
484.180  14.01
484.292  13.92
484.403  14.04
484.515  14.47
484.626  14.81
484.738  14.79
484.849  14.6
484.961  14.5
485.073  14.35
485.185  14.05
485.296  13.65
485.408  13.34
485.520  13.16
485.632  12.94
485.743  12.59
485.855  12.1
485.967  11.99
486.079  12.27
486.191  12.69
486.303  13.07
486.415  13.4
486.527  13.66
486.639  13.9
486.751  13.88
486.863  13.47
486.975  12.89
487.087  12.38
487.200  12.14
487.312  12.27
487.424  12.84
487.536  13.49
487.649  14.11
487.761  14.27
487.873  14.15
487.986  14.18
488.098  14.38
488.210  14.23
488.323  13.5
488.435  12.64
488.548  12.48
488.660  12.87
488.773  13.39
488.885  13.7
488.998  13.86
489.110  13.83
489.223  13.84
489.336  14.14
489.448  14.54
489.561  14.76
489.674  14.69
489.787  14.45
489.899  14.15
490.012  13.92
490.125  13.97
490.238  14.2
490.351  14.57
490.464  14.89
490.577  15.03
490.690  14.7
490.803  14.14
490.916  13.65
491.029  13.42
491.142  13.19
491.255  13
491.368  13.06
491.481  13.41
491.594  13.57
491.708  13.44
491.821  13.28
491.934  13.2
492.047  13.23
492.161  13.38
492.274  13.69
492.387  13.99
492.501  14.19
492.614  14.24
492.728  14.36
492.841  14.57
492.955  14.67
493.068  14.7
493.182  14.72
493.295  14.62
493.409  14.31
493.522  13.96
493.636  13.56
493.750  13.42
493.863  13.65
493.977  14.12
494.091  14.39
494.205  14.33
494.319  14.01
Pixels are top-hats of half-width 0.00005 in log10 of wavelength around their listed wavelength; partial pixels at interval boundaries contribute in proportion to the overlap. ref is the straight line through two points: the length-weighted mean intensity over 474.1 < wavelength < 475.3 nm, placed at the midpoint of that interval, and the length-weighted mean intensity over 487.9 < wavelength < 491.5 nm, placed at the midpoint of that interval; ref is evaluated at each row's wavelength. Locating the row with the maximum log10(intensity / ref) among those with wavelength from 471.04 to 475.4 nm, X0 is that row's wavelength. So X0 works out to 474.359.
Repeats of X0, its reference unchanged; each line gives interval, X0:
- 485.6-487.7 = 487.649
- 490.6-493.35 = 493.182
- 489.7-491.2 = 490.577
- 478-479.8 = 478.087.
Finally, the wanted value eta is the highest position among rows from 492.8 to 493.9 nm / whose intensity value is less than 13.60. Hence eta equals 493.750 nm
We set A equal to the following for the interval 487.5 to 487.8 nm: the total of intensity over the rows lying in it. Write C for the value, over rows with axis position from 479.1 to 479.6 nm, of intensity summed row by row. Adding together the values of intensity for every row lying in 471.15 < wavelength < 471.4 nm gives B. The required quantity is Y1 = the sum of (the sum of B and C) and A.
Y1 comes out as 124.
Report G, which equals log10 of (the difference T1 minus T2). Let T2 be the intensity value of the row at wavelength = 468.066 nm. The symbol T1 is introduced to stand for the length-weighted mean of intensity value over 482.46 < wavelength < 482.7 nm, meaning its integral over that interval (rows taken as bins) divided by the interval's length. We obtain 0.0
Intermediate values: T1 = 14.2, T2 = 13.15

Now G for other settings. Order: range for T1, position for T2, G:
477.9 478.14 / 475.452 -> -0.2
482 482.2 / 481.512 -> -0.5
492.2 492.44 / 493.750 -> -0.4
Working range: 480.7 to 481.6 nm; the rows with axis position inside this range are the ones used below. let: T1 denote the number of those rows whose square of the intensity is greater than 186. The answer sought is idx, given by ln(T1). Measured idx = 2.1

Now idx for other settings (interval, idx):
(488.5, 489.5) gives 1.8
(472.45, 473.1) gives 1.4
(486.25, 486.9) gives 1.1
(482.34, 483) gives 1.6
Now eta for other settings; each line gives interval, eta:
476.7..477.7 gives 476.878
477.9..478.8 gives 478.748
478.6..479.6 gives 479.410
